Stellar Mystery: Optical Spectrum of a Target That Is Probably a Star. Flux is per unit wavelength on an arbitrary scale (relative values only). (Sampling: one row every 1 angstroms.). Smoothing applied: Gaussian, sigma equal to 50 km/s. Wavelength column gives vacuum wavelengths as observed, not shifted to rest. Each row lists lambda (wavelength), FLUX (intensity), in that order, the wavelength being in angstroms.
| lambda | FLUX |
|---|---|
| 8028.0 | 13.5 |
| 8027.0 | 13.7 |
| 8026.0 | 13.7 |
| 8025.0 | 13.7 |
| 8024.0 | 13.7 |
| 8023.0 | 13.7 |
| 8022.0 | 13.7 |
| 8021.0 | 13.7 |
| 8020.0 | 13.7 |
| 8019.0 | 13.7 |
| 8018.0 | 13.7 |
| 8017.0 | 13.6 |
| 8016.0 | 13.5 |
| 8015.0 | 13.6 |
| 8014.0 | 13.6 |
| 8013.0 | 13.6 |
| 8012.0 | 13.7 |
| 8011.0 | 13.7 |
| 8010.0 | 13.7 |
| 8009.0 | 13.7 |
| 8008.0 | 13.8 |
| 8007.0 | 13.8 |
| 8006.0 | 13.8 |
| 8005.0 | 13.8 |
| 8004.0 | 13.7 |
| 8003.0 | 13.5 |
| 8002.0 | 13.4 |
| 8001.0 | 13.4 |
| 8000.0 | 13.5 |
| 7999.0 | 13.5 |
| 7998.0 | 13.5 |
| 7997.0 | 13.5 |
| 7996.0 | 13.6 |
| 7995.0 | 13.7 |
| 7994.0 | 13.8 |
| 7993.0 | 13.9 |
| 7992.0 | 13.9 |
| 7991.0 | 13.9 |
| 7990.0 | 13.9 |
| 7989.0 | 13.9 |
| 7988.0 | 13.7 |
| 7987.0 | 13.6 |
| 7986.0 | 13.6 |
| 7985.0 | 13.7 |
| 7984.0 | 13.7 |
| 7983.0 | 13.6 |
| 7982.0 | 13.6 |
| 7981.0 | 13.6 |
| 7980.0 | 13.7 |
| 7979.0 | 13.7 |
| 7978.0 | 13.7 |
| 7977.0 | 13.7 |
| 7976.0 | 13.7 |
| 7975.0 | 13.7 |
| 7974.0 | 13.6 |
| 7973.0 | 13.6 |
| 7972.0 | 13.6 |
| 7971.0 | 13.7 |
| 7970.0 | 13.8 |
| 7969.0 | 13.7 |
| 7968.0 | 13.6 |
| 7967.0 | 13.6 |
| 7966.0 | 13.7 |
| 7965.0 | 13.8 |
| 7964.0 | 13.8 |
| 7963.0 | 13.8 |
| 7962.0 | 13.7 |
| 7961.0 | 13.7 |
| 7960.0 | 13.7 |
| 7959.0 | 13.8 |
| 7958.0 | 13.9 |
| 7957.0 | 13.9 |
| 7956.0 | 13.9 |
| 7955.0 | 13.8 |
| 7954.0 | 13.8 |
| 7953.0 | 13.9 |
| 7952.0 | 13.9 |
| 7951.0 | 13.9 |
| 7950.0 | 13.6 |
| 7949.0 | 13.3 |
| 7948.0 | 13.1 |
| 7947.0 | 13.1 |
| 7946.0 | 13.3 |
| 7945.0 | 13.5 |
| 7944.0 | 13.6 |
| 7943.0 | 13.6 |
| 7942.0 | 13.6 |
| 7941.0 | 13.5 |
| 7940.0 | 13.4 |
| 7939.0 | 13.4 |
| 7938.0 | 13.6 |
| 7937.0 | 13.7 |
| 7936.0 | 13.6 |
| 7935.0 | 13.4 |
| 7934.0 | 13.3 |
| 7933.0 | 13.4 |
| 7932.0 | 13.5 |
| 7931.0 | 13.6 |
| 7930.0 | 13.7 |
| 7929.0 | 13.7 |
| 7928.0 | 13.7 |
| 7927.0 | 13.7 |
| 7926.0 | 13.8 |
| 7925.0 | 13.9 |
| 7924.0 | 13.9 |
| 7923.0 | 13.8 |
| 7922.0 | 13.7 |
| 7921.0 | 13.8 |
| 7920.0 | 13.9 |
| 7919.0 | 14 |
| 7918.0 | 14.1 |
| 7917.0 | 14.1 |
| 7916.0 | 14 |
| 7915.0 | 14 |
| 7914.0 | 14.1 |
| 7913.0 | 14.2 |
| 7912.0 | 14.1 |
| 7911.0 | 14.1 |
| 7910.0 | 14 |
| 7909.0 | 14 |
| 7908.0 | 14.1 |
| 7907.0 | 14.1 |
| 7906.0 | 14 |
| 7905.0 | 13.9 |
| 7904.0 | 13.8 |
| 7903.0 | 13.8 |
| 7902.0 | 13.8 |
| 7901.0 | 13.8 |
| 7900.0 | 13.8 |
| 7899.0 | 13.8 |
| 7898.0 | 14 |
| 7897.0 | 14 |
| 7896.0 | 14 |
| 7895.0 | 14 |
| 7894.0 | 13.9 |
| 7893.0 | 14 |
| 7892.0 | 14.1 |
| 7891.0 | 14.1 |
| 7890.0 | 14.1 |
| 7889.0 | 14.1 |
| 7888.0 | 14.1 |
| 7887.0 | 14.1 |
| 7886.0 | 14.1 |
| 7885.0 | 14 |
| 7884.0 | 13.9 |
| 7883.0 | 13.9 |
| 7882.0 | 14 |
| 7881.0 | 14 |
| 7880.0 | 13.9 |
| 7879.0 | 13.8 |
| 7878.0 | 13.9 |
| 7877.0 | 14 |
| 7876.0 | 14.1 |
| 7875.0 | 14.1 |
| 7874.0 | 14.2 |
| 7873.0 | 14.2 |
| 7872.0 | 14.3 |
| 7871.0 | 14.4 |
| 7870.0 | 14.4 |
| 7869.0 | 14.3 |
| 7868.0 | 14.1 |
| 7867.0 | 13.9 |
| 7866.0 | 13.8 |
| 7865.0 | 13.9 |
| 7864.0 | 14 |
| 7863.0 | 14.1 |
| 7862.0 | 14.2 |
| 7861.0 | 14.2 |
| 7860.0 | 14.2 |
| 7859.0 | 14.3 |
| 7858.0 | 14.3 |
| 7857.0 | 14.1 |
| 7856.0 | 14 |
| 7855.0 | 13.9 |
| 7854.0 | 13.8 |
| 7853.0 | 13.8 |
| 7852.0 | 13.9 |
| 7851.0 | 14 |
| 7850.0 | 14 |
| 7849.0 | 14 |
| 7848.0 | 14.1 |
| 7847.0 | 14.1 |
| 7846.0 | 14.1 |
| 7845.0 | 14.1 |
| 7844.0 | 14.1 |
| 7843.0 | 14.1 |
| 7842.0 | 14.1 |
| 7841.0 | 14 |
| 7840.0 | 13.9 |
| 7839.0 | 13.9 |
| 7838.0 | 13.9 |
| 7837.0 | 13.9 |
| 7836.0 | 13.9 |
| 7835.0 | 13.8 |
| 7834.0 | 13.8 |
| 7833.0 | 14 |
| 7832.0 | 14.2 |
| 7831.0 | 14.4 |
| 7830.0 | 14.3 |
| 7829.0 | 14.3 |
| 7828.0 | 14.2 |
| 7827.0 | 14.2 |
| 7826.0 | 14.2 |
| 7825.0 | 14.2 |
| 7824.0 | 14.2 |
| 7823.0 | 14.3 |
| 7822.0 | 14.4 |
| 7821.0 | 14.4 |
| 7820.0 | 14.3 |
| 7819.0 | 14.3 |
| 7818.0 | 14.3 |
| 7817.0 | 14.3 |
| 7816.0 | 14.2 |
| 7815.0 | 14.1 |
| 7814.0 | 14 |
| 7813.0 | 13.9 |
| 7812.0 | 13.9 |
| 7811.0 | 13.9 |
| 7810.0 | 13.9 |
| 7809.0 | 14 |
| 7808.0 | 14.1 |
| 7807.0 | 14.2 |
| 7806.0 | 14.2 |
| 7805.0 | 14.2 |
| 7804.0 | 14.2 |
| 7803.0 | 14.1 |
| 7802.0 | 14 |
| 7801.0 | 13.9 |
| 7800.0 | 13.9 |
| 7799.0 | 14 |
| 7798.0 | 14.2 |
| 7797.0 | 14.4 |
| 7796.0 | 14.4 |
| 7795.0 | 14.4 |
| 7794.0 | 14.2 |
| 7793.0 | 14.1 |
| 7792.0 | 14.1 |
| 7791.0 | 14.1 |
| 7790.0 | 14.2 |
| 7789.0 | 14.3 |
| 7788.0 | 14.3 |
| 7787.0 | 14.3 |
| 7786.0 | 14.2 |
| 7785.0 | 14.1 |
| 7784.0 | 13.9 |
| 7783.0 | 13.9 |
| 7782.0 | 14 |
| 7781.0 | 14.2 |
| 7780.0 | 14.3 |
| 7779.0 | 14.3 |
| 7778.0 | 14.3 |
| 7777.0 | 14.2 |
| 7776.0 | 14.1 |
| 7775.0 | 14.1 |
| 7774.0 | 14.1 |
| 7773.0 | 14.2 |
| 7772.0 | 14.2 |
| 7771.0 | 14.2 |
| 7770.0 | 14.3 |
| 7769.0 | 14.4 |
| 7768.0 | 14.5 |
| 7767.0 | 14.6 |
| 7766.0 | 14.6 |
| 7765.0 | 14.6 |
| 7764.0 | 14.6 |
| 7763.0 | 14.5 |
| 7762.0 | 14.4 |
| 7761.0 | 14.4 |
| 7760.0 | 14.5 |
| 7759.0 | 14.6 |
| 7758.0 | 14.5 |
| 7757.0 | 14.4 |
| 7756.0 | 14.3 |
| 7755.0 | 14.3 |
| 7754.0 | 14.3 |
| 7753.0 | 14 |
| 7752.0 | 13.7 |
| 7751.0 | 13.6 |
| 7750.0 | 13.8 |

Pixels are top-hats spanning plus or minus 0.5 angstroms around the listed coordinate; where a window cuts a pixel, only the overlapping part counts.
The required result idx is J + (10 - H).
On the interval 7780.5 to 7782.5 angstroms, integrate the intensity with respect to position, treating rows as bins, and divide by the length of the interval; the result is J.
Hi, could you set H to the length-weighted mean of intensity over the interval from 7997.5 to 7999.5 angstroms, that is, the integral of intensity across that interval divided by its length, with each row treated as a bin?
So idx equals 10.6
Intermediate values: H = 13.5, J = 14.1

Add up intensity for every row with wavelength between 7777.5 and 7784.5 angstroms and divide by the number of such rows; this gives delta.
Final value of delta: 14.1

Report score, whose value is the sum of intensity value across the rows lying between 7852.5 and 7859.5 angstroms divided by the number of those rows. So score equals 14.0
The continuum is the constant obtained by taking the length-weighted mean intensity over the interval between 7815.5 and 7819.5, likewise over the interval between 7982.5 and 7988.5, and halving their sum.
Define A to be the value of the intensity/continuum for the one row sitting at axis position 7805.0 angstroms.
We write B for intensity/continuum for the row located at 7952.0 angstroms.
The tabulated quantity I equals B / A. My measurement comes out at 0.98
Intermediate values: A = 1.02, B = 1.00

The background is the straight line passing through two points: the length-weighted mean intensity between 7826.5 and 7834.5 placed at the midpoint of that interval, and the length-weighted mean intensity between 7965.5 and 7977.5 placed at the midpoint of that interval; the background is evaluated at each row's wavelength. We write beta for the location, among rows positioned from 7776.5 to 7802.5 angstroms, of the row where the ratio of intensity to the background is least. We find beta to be 7783.0 angstroms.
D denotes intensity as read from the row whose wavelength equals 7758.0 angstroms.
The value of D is 14.5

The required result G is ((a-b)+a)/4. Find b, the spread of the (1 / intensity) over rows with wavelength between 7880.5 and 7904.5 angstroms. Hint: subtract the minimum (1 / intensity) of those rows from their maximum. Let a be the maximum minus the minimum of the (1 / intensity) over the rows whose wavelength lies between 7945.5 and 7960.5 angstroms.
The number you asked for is 0.0018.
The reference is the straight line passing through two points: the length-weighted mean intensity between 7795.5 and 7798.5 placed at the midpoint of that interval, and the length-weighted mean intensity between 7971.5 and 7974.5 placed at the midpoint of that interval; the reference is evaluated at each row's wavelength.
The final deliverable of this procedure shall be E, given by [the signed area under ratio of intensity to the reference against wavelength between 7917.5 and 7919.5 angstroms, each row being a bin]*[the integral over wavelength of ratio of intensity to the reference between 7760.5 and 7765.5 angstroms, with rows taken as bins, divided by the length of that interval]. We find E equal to 2.0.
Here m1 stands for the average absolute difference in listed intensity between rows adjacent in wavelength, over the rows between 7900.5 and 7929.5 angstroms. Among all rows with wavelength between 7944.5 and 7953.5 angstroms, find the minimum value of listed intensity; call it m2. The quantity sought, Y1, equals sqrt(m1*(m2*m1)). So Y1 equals 0.22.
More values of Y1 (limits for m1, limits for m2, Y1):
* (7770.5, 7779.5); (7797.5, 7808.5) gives 0.14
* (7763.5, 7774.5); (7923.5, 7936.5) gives 0.18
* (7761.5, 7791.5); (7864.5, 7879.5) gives 0.24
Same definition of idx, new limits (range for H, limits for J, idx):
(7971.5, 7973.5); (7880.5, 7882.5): 10.4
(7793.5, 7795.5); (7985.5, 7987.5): 9.3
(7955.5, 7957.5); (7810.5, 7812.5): 10.0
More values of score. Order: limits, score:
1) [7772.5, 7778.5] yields 14.2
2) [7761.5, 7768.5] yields 14.5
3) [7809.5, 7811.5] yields 13.9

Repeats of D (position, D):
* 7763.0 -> 14.5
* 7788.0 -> 14.3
